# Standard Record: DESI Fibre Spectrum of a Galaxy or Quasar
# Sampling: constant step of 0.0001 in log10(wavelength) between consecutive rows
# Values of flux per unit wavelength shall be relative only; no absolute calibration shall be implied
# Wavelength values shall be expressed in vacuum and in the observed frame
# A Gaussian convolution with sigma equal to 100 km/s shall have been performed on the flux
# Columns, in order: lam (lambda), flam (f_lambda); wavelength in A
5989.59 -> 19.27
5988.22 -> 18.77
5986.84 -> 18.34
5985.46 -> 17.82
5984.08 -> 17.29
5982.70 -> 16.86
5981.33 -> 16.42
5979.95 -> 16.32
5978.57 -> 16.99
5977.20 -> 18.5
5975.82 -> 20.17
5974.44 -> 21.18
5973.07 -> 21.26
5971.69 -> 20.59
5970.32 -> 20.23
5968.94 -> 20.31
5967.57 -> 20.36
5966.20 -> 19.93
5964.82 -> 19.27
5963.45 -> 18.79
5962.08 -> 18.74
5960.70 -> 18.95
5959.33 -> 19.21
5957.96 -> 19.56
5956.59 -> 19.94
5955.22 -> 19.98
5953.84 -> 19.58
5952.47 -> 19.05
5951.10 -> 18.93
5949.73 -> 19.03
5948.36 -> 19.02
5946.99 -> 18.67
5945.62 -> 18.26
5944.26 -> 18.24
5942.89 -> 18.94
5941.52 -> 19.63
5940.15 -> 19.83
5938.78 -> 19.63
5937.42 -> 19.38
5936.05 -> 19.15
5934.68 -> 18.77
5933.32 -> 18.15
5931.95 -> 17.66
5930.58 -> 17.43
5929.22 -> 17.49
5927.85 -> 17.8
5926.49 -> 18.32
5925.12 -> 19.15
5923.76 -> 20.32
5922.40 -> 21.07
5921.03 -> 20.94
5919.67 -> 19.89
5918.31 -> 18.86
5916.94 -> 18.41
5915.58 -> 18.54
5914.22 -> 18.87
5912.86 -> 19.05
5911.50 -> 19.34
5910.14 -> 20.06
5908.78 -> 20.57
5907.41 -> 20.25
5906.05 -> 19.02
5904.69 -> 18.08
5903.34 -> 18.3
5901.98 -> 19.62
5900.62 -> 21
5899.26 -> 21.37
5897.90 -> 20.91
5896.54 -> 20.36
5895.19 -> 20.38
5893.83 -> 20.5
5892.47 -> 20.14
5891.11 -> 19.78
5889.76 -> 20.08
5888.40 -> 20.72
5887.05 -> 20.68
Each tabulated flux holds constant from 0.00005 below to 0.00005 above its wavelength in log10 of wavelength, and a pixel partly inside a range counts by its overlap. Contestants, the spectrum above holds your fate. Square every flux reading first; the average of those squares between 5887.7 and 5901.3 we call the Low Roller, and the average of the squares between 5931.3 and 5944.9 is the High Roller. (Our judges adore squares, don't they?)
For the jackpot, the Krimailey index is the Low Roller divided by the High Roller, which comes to 1.17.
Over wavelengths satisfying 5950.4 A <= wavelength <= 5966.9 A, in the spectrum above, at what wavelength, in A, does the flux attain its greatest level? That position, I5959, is 5955.22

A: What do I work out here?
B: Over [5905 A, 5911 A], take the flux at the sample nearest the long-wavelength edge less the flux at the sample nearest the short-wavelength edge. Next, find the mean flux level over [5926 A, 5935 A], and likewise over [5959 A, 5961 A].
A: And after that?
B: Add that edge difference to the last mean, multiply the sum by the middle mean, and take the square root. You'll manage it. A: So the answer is 19.0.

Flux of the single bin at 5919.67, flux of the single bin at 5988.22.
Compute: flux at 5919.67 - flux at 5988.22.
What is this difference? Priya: 1.12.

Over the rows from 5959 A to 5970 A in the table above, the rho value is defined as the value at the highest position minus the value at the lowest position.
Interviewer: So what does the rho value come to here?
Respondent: 1.1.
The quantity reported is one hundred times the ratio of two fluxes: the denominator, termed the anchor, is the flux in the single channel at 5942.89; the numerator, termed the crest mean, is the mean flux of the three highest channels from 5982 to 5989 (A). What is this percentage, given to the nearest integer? 97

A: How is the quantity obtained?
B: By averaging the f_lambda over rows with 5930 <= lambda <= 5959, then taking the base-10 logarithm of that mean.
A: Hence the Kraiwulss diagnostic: 1.279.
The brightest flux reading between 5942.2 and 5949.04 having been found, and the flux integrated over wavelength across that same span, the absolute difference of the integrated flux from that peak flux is 108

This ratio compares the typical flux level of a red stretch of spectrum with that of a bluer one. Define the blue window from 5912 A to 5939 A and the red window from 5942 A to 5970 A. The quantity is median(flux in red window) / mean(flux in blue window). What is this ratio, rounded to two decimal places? 1.01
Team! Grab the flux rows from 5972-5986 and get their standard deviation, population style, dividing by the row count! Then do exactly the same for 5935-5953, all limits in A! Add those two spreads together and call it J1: 2.3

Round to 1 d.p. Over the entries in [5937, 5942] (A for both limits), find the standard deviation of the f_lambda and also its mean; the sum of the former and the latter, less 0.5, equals 19.3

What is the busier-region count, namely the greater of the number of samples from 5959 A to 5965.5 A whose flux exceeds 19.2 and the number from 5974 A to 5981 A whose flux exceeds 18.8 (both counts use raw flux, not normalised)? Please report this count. 2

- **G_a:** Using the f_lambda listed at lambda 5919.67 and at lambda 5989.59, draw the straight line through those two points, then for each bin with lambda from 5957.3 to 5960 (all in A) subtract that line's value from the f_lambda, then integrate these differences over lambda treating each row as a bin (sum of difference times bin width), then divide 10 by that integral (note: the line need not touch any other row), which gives -23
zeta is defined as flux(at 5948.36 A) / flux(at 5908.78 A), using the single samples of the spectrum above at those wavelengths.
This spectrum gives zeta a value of 0.92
